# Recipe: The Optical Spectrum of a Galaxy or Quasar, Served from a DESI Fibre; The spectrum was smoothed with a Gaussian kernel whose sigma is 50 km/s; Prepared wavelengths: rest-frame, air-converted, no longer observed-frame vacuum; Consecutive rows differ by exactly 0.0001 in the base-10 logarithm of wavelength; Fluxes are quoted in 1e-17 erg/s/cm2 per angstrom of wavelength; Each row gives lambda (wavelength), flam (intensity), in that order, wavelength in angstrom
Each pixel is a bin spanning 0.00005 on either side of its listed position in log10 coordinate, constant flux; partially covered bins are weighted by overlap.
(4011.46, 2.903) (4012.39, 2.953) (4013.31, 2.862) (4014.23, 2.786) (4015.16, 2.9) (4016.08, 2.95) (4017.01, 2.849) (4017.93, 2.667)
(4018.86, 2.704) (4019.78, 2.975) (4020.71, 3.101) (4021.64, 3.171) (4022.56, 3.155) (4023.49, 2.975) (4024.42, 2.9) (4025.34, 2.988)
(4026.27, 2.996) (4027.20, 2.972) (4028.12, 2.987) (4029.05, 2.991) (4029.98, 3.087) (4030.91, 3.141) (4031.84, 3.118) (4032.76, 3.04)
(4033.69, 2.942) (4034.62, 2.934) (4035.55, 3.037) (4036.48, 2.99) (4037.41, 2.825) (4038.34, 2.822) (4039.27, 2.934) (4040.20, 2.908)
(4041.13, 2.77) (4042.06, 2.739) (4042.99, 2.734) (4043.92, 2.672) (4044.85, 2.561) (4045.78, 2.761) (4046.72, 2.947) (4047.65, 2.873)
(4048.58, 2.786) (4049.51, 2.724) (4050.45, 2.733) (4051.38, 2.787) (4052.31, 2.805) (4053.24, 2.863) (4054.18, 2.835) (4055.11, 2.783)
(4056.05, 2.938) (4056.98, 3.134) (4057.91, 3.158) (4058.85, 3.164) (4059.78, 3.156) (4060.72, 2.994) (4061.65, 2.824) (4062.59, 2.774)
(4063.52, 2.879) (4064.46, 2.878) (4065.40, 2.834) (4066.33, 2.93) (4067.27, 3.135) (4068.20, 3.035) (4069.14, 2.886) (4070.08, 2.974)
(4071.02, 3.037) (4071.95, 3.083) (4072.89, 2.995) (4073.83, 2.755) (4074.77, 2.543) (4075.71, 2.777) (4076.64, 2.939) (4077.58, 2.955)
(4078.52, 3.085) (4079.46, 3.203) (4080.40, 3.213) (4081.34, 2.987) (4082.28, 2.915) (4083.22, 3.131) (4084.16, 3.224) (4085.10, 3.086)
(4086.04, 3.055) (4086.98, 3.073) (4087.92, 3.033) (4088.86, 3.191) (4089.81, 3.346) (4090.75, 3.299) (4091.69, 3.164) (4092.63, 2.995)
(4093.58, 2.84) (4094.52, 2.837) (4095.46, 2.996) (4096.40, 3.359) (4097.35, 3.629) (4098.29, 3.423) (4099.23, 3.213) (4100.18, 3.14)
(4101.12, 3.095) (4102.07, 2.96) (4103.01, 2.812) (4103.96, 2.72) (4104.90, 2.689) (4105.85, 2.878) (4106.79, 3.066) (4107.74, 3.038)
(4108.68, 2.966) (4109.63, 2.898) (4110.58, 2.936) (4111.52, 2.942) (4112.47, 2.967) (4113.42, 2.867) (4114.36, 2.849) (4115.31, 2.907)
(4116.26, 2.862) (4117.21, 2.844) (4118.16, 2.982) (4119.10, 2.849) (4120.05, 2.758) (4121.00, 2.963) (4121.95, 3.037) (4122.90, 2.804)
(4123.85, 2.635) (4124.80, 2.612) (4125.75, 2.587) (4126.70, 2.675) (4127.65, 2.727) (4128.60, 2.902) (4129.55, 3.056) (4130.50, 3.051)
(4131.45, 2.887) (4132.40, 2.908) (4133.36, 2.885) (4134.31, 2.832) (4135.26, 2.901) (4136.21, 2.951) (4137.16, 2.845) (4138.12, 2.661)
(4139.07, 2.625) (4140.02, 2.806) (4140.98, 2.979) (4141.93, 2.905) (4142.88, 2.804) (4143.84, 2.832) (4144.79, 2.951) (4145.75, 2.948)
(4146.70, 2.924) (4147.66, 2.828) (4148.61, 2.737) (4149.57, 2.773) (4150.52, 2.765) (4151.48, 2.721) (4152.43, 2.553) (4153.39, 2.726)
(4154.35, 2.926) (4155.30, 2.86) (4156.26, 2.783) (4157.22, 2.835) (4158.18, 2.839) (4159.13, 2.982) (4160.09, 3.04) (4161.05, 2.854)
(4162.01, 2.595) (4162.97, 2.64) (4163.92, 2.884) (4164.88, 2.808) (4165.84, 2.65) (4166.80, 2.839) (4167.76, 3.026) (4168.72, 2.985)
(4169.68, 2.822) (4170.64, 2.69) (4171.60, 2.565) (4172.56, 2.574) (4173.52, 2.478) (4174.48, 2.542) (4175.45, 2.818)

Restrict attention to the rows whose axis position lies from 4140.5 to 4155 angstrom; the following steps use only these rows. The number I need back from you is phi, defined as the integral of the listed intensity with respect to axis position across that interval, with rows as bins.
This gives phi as 41.0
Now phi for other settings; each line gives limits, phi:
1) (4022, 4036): 42.3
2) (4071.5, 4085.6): 42.2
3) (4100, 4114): 41.0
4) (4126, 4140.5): 41.2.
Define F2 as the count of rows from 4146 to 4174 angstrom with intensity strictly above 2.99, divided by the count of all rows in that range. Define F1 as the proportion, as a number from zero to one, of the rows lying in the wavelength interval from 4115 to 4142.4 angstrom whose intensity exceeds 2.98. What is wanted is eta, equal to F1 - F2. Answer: 0.1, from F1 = 0.14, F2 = 0.07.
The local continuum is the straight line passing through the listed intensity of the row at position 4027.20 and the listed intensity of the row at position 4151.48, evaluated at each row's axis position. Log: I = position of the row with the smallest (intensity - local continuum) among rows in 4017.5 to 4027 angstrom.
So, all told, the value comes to 4017.93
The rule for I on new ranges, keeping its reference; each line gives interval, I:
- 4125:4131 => 4125.75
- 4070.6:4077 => 4074.77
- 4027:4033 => 4027.20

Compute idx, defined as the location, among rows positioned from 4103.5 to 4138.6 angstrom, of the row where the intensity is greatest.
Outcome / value 4106.79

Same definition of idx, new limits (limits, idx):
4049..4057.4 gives 4056.98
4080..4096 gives 4089.81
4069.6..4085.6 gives 4084.16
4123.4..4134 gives 4129.55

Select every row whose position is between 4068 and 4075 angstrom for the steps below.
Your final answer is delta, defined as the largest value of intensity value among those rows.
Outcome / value 3.083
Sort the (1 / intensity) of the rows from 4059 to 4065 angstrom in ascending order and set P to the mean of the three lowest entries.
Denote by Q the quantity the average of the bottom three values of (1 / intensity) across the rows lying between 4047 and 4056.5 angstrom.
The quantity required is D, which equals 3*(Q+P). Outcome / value 2.04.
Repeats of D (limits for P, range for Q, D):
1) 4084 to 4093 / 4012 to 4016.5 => 1.93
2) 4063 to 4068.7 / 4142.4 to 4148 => 2.01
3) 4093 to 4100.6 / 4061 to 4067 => 1.90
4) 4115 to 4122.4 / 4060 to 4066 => 2.03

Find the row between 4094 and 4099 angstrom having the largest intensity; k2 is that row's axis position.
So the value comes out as 4097.35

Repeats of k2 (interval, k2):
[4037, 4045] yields 4039.27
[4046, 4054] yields 4046.72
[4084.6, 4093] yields 4089.81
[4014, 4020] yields 4019.78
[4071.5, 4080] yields 4079.46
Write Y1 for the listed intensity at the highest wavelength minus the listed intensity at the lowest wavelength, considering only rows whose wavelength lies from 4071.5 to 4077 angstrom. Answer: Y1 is -0.14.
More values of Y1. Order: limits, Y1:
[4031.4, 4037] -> -0.13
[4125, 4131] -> 0.46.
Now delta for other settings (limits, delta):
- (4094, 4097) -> 3.359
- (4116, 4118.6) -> 2.982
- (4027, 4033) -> 3.141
